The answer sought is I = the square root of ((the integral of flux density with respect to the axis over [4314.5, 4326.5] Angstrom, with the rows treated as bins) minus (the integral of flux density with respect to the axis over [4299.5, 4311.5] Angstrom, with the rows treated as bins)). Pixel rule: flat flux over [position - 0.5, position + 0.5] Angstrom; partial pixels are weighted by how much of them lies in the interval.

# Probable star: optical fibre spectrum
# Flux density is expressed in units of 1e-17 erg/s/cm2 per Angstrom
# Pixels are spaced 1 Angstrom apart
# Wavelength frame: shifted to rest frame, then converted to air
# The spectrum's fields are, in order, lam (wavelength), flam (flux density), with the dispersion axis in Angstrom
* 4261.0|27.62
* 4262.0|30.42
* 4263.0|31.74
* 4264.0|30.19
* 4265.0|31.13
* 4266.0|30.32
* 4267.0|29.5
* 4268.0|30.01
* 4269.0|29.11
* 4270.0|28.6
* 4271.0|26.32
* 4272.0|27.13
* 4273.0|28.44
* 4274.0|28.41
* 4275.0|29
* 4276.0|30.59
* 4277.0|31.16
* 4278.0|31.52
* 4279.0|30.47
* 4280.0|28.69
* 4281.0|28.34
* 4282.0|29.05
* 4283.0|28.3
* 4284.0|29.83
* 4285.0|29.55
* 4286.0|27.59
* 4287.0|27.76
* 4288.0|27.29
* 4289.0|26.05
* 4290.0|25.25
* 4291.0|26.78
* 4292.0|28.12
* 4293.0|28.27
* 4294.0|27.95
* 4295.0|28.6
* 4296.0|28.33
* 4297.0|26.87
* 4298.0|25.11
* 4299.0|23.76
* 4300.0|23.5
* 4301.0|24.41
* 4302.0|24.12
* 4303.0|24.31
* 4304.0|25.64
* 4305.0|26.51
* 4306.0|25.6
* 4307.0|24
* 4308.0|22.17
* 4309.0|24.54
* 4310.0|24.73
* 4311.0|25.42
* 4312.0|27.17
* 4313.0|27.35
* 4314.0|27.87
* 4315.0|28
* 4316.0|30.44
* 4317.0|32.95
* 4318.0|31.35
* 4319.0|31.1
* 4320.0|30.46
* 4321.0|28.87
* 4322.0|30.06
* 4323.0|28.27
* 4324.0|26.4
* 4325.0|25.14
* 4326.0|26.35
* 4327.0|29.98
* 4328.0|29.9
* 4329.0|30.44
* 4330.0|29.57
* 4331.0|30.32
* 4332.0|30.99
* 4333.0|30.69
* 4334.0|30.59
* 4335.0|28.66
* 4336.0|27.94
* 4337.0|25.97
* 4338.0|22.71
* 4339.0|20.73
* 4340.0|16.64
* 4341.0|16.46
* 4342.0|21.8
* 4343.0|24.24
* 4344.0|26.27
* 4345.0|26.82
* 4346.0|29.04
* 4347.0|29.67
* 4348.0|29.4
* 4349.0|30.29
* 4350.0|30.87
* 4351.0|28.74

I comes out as 7.4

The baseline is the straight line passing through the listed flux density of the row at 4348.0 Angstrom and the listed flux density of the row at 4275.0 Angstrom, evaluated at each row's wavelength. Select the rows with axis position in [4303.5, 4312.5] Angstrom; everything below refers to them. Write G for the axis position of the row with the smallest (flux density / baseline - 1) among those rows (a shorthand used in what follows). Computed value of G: 4308.0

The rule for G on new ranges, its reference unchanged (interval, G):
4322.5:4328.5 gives 4325.0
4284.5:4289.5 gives 4289.0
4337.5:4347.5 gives 4341.0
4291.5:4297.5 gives 4297.0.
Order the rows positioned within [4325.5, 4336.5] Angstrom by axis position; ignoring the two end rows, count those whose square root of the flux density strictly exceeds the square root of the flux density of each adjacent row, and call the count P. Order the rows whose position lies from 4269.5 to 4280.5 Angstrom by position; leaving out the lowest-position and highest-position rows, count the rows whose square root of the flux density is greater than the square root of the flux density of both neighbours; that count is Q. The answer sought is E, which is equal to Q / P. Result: 0.7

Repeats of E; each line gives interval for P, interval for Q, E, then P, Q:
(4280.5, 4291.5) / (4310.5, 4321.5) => 0.3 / 3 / 1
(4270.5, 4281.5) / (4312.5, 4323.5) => 1.0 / 2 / 2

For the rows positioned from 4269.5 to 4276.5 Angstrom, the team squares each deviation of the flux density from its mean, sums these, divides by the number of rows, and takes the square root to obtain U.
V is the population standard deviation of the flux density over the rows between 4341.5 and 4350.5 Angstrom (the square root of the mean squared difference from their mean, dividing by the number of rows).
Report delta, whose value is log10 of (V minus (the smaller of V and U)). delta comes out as 0.21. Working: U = 1.3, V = 2.9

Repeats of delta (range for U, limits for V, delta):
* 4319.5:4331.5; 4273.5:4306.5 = -0.44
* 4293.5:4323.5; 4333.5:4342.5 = 0.33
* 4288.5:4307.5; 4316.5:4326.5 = -0.13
